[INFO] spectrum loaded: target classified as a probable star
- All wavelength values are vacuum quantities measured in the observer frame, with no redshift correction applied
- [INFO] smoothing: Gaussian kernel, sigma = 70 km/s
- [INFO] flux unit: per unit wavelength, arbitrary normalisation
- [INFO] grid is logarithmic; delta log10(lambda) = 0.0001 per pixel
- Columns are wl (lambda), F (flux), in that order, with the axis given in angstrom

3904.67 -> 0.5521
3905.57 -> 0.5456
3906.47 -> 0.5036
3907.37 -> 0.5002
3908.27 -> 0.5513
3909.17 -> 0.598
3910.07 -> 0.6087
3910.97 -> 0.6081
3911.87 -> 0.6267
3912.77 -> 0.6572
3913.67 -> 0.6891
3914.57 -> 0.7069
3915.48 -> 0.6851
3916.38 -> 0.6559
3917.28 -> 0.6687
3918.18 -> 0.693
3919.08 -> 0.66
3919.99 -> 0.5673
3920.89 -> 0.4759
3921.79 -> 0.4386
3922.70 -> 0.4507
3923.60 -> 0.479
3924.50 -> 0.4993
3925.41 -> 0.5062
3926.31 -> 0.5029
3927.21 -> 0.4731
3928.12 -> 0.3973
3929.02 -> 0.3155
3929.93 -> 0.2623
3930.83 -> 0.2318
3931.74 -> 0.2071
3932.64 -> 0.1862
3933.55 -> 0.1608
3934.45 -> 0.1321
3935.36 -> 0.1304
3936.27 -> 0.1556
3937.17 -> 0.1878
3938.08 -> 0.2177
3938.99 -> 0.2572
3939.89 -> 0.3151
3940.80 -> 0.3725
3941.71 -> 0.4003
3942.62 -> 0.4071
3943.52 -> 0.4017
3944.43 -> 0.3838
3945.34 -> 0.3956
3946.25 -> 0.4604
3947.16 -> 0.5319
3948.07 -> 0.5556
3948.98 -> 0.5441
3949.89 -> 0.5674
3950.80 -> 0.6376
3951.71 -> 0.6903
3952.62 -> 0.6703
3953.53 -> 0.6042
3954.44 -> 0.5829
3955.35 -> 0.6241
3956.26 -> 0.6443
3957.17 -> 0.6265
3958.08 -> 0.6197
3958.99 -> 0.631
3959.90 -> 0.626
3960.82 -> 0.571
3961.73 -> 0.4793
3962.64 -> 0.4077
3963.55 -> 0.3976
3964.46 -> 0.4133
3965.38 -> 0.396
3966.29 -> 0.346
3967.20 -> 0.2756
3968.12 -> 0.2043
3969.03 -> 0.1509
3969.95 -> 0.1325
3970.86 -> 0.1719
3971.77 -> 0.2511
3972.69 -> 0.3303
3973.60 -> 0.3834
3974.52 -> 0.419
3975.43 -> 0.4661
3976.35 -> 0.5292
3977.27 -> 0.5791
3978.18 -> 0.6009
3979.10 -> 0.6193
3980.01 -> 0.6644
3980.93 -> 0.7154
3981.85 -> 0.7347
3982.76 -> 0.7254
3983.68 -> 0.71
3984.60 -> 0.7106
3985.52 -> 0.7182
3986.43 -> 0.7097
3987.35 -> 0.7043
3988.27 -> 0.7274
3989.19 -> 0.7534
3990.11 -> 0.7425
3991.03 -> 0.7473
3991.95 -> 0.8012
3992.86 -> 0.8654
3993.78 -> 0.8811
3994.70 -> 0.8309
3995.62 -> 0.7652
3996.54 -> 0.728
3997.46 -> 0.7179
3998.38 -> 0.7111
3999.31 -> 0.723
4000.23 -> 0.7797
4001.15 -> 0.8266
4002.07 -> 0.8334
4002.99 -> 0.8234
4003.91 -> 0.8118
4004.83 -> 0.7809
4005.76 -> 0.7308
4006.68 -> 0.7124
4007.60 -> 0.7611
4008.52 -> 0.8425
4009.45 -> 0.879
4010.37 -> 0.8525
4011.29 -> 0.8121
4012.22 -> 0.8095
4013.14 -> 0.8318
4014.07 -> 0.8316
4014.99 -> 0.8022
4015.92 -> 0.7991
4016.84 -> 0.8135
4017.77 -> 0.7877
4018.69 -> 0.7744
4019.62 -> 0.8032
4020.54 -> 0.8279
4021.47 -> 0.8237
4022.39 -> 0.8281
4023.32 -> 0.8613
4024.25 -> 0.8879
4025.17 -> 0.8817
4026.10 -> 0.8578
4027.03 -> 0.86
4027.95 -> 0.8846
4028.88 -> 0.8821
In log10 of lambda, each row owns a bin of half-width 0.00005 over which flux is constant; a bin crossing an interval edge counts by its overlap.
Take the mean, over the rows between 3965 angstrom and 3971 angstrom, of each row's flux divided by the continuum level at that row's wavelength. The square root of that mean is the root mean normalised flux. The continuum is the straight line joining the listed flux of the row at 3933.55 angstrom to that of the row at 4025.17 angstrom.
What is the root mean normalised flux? 0.75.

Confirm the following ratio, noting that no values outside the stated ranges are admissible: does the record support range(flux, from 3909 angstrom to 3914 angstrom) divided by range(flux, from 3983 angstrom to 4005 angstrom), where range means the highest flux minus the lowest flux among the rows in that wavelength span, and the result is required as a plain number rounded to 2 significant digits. 0.52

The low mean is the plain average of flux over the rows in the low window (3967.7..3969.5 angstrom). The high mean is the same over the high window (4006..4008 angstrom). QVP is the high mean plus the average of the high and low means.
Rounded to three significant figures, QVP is 1.19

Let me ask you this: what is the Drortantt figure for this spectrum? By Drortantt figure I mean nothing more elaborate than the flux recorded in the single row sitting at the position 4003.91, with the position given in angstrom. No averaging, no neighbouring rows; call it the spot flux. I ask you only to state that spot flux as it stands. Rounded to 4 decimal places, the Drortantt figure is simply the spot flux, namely 0.8118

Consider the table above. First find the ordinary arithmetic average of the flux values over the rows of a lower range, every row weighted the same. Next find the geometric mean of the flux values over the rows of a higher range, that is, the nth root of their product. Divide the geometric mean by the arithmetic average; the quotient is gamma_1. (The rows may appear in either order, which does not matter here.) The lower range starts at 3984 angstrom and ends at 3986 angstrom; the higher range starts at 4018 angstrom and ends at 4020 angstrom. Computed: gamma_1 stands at 1.10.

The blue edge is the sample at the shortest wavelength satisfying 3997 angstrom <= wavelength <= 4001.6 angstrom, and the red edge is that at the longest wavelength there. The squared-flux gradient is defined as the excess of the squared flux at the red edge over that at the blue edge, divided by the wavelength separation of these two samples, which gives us 0.045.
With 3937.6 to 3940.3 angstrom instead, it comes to 0.029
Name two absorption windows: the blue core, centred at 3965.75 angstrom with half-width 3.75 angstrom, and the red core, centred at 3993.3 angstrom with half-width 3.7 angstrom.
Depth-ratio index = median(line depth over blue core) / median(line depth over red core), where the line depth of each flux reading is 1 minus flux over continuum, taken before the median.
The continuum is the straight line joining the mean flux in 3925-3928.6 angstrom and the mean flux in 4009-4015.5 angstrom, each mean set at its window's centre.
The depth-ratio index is -10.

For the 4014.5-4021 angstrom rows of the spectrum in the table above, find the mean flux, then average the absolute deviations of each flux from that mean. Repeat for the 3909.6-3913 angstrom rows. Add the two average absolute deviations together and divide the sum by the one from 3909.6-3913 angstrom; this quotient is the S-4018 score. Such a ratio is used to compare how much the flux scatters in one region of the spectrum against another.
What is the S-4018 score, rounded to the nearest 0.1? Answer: 1.7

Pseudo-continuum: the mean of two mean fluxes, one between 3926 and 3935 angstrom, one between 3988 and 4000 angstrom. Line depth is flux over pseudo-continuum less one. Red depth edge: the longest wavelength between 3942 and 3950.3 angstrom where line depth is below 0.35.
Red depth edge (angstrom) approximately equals 3949.89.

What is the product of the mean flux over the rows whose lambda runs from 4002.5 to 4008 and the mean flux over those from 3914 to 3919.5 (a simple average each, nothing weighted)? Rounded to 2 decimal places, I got 0.52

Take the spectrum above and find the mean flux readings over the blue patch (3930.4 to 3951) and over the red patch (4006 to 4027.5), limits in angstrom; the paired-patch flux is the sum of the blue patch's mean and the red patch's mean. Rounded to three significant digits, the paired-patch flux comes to 1.16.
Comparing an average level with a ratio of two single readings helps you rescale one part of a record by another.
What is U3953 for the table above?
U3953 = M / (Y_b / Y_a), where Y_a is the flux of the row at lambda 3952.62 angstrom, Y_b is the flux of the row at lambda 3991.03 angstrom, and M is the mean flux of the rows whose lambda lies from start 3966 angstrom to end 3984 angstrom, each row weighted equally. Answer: 0.40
